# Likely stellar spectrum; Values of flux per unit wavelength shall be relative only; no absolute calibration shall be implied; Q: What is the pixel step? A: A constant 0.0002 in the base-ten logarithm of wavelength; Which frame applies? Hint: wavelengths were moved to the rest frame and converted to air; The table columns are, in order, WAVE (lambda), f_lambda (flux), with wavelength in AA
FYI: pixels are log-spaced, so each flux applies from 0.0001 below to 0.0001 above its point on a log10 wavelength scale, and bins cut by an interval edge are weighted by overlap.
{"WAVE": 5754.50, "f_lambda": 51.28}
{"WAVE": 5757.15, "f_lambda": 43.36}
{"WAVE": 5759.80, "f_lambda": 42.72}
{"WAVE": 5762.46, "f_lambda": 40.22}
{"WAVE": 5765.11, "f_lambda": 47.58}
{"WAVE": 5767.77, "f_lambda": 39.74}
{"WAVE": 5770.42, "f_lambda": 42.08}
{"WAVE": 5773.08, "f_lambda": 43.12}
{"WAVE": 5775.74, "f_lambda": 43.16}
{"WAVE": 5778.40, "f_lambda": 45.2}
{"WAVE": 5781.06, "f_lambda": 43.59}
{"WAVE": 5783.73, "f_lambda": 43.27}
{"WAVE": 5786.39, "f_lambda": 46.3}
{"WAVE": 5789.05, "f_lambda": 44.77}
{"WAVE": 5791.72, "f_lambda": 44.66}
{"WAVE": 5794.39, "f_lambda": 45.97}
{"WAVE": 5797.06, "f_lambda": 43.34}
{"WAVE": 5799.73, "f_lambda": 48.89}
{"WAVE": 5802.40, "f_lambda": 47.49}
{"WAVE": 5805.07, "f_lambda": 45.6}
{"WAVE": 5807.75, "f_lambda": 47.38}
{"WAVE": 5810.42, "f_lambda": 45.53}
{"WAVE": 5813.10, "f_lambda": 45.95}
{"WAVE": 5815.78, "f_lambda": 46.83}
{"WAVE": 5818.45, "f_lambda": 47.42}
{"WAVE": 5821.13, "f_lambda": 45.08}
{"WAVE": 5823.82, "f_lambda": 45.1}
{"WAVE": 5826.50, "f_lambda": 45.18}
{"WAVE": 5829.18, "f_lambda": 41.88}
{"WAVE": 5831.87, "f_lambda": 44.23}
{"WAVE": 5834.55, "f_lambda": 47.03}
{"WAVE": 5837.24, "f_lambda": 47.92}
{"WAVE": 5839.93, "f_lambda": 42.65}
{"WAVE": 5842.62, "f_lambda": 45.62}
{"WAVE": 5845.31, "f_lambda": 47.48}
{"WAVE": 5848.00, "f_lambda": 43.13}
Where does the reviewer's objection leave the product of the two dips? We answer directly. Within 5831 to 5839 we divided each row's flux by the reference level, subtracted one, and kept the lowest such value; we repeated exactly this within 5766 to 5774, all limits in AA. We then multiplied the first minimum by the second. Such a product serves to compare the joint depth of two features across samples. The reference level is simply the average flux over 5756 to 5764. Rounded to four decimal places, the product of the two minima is -0.0028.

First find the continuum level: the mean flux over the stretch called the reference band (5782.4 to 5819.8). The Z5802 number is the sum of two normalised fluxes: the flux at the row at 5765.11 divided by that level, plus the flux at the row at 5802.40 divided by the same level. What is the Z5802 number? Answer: 2.07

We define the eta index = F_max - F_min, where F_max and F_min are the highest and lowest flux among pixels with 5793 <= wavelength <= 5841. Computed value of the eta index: 7.0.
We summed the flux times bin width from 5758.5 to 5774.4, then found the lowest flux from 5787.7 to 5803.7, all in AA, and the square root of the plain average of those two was 19.0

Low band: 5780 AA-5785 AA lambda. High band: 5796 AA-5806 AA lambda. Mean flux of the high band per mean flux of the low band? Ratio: 1.07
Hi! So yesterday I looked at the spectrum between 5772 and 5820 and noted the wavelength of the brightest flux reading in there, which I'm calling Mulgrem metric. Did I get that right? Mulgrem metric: 5799.73 AA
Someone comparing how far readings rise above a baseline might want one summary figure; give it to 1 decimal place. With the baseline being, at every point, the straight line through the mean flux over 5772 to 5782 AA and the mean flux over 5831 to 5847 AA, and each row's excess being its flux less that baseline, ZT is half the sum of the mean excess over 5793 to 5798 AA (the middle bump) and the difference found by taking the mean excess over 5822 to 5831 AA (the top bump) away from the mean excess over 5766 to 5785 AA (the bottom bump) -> 0.4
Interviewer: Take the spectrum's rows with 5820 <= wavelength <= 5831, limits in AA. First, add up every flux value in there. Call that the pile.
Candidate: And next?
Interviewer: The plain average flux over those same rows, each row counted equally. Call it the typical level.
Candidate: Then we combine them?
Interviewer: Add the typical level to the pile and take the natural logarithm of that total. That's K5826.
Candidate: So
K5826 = 5.40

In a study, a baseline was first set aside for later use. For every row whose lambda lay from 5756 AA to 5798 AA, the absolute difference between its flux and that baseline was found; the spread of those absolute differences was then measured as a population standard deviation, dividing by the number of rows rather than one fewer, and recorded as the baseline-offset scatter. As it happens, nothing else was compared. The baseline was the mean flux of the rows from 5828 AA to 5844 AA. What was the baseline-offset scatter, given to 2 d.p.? 1.37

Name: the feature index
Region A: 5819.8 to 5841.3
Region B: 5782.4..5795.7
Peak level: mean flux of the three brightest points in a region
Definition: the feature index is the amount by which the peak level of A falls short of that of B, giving -1.0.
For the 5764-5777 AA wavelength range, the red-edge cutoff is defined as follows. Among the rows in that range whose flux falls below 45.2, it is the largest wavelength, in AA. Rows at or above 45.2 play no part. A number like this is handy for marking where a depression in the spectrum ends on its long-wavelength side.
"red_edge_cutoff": 5775.74 AA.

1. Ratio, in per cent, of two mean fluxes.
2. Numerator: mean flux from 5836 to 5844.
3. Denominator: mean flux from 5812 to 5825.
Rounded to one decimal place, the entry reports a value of 98.5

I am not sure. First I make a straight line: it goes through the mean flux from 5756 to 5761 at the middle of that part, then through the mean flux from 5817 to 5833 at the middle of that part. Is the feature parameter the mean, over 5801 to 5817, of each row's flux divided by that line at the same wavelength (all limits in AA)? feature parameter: 1.05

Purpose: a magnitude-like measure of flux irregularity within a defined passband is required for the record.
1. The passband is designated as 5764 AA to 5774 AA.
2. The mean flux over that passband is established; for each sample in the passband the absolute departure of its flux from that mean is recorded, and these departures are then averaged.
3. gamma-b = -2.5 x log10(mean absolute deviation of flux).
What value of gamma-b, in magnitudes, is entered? -0.9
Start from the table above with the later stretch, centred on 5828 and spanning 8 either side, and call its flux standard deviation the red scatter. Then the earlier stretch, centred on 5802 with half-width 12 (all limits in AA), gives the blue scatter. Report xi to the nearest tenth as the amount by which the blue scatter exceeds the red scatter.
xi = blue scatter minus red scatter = 0.0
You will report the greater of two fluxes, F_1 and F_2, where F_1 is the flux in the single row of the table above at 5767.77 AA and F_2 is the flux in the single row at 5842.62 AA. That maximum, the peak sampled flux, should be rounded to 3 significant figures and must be 45.6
